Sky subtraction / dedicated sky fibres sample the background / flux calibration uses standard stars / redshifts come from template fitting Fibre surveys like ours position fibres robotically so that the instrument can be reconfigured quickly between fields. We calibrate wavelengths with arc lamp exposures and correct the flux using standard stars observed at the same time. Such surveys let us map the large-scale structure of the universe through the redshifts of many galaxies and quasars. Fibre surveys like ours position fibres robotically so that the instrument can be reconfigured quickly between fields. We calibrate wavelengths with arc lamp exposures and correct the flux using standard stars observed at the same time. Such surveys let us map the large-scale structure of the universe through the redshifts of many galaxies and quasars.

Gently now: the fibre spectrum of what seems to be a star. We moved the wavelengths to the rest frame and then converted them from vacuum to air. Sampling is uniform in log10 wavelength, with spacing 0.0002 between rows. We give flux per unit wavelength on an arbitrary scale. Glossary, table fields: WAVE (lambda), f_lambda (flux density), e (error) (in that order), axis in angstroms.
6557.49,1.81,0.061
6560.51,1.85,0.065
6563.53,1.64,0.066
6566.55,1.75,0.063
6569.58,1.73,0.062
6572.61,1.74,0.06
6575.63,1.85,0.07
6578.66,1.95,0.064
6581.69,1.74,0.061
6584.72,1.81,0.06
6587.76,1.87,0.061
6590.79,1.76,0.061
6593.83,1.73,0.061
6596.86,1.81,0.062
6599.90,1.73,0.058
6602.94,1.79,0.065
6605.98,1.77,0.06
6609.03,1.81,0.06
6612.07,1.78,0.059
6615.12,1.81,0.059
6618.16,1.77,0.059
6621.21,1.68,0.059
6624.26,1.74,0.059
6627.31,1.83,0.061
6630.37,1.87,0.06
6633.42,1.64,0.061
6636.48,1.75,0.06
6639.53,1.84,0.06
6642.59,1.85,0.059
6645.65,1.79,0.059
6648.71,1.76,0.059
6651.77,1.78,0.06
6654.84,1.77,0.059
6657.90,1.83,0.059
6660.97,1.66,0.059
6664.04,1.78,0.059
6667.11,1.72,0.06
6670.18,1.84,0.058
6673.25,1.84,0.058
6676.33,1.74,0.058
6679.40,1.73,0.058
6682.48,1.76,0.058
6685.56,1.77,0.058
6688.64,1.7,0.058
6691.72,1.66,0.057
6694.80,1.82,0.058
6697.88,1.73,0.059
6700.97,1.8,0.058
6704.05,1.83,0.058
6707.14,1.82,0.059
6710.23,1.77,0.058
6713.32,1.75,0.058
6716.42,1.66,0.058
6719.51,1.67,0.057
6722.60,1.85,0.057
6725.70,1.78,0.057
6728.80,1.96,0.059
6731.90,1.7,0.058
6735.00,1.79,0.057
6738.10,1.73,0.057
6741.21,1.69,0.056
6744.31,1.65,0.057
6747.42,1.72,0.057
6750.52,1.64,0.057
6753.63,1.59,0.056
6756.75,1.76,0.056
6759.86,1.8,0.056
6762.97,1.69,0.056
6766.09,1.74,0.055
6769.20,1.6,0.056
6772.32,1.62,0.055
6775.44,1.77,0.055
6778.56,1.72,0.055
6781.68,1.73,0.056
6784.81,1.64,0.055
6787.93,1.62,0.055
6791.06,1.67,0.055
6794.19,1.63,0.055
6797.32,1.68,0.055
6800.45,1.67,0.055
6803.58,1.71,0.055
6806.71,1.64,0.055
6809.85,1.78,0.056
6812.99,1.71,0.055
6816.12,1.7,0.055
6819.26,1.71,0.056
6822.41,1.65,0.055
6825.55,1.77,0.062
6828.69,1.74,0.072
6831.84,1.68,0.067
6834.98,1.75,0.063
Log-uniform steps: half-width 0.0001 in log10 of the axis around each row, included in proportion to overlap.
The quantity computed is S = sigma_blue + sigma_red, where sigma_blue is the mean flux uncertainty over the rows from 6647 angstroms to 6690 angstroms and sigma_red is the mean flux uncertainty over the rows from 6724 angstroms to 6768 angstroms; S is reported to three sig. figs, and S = 0.115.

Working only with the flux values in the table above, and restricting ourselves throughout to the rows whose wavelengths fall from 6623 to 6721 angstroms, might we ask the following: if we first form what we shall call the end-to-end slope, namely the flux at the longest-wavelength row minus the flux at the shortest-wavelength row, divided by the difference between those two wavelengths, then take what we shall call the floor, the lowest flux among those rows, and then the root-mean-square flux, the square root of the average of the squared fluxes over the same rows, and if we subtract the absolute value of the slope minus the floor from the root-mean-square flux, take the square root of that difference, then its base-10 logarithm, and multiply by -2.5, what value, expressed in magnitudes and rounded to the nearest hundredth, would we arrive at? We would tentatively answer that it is 1.12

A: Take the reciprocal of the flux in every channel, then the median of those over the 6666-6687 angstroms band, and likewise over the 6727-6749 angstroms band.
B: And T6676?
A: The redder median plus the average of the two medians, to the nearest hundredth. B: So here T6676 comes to 1.16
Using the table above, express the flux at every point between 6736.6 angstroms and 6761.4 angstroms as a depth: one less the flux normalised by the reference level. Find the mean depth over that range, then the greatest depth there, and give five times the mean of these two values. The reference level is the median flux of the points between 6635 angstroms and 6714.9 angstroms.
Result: 0.36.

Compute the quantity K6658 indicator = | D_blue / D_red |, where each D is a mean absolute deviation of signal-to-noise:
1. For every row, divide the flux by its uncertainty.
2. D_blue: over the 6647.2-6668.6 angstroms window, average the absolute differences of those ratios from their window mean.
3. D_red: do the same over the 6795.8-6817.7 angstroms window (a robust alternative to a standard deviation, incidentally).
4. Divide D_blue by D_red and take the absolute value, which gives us 1.48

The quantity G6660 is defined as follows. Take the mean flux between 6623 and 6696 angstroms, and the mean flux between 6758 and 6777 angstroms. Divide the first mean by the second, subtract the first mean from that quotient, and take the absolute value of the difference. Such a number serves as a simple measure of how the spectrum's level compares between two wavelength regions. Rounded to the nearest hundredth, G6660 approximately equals 0.73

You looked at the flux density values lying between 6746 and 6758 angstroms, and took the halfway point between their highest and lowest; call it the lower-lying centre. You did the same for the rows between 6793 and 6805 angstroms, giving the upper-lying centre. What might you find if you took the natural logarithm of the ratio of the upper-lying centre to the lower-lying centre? 0.00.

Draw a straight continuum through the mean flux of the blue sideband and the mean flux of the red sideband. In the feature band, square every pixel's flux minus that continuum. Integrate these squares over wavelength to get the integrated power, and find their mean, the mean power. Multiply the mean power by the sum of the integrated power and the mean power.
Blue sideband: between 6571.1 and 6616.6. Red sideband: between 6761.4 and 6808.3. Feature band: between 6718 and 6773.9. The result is 0.0036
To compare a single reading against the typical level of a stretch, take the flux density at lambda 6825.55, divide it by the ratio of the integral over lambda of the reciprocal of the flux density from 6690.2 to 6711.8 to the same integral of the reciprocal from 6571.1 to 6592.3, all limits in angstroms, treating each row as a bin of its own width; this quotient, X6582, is 1.70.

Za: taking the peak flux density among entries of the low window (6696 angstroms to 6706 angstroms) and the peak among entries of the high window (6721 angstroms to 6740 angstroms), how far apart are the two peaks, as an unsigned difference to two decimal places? 0.13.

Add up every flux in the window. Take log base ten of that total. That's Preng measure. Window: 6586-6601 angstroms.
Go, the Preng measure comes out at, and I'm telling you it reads 0.949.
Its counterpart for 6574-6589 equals 0.965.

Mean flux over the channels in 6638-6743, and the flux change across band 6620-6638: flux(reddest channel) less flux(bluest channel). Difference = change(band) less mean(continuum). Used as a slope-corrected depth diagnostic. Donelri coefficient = -1.70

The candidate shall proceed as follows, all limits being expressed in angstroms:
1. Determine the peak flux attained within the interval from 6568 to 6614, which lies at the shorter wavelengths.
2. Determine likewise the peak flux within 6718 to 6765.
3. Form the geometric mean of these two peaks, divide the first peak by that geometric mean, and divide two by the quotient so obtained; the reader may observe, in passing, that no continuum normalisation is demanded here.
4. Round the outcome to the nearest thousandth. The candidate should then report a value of 2.005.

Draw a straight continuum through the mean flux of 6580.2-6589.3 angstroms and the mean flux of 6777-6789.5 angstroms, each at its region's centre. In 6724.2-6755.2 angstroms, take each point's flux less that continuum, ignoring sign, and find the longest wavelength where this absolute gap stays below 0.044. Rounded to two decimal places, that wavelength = 6747.42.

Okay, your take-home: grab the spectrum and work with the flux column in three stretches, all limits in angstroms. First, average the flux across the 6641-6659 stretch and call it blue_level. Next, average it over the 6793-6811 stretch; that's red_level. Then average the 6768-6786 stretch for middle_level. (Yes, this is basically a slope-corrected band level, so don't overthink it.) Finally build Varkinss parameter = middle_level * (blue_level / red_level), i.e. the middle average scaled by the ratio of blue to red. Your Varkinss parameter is 1.79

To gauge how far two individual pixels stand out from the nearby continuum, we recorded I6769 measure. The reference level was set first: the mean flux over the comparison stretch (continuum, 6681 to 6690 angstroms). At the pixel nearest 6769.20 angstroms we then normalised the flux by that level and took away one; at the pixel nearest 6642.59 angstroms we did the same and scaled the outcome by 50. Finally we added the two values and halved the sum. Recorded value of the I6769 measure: 1.5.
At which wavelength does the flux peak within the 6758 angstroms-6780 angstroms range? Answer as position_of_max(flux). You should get 6759.86 angstroms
